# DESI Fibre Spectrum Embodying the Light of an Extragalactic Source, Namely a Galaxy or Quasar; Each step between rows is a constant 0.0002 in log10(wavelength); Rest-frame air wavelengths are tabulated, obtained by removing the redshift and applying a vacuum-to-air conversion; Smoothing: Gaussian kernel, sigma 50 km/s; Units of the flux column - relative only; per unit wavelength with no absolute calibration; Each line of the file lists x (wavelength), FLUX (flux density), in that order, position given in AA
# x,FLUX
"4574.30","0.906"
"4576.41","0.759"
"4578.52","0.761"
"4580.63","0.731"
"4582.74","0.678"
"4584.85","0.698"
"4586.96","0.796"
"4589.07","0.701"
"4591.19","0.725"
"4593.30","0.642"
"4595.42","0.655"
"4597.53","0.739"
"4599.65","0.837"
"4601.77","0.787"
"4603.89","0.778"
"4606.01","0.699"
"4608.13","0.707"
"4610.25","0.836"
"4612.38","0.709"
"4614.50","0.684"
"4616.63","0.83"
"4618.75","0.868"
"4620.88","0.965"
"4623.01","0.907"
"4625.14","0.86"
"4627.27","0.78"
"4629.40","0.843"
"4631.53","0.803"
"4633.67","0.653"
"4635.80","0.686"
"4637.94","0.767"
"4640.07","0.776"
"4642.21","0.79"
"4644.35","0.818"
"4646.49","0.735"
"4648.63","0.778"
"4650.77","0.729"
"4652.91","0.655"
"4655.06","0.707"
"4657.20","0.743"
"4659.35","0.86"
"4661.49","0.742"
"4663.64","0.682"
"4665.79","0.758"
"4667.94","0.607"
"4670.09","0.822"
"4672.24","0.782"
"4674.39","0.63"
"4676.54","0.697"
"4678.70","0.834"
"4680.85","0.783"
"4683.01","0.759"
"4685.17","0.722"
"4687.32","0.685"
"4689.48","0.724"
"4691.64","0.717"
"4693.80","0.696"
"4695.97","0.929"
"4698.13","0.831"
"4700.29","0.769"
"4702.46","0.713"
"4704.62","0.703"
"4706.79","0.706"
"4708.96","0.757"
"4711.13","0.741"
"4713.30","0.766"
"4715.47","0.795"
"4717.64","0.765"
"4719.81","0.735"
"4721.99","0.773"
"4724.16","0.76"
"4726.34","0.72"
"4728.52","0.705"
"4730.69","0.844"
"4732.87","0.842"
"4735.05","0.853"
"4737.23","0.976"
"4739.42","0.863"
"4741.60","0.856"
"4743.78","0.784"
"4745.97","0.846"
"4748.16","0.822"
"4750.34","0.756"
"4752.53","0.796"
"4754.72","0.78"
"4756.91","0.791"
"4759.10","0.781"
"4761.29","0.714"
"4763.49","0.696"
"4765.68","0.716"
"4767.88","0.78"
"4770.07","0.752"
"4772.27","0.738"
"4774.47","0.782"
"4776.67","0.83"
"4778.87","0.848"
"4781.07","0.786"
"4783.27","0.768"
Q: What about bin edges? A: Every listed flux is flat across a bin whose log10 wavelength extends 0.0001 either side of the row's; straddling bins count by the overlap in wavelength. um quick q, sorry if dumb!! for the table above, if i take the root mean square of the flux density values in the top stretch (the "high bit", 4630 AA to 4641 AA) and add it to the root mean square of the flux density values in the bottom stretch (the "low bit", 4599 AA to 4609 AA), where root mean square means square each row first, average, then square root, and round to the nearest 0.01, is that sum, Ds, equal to 1.50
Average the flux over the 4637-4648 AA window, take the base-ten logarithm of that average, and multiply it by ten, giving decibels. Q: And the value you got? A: -1.09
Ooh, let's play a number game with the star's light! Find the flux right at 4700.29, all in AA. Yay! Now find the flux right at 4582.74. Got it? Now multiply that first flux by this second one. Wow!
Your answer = 0.52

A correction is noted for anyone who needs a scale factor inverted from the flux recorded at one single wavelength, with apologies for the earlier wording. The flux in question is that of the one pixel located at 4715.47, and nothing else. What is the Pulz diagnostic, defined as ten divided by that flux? 12.6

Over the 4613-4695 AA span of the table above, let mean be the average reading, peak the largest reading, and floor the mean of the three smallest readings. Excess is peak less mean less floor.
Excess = -0.42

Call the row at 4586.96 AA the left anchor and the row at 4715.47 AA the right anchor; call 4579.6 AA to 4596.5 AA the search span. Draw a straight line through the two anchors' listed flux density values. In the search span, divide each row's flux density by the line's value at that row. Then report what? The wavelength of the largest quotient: 4586.96 AA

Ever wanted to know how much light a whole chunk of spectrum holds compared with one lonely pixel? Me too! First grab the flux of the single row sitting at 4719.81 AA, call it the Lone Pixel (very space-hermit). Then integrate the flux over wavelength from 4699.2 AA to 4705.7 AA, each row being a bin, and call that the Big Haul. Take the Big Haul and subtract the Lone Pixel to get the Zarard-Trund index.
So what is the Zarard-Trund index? 4.00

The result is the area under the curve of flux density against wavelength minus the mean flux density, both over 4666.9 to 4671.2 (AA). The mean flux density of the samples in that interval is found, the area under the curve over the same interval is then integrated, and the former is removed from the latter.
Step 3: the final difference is 2.36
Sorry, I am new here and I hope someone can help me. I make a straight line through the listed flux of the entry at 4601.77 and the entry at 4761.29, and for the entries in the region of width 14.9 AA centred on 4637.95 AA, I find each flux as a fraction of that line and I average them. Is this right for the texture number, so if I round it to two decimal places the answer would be 0.98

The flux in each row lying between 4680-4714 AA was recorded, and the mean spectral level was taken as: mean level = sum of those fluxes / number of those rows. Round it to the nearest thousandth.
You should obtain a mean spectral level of 0.750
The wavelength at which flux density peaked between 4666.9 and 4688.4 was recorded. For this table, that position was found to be 4678.70 AA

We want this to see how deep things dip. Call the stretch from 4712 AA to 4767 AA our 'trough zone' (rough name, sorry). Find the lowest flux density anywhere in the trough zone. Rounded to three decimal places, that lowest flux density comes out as 0.696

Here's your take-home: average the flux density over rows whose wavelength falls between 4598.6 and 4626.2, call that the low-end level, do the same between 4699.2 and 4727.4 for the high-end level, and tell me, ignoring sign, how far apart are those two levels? 0.06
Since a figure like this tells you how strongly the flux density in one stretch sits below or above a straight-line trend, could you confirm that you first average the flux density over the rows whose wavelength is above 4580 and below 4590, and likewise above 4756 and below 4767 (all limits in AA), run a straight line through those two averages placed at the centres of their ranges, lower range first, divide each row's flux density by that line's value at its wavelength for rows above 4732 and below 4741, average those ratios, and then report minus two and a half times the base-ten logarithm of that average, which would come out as -0.20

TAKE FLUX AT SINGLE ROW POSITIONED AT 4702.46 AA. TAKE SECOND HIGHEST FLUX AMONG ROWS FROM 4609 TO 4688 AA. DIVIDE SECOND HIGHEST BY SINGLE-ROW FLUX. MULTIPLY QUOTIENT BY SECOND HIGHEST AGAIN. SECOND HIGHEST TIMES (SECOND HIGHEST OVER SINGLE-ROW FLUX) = 1.15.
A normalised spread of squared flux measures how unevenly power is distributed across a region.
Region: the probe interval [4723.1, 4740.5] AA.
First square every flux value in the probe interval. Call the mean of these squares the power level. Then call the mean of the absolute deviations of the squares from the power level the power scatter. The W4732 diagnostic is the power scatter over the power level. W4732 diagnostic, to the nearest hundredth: 0.16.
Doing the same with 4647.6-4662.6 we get 0.12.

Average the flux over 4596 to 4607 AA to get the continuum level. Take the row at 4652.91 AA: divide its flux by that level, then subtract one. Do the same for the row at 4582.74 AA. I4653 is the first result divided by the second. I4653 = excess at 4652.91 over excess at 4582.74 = 1.3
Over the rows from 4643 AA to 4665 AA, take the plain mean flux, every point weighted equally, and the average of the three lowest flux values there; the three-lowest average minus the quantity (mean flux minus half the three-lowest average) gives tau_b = 0.277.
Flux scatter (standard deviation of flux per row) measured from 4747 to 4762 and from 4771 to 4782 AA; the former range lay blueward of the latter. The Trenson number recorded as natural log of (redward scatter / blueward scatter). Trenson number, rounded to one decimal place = 0.2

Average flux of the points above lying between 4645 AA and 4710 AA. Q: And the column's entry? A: 0.742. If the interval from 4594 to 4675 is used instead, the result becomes 0.763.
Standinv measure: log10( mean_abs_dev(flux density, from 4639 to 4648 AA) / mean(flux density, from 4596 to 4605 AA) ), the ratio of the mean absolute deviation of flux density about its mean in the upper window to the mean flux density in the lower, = -1.51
